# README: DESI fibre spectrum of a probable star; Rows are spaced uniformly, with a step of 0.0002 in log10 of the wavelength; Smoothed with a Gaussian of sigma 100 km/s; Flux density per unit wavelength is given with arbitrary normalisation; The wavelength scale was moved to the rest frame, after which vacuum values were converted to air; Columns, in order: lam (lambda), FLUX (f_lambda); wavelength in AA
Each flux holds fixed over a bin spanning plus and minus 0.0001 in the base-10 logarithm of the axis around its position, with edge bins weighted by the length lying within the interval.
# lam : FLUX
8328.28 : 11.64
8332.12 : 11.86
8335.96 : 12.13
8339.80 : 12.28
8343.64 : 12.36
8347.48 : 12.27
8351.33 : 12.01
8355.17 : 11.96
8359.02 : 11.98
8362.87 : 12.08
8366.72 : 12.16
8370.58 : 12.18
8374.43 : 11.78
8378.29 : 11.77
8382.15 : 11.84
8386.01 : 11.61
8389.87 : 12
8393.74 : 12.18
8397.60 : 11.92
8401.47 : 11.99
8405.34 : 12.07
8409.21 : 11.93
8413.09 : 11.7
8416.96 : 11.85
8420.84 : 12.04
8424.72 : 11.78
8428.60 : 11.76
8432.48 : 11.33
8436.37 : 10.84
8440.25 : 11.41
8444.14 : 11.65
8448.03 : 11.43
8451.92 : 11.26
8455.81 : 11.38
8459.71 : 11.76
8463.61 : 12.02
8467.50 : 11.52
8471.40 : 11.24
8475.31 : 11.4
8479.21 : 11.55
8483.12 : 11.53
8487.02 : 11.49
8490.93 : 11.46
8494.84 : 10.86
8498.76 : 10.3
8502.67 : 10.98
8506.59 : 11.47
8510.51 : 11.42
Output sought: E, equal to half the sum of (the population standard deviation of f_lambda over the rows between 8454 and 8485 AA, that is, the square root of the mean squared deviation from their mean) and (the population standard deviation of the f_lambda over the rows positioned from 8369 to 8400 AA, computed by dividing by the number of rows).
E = 0.21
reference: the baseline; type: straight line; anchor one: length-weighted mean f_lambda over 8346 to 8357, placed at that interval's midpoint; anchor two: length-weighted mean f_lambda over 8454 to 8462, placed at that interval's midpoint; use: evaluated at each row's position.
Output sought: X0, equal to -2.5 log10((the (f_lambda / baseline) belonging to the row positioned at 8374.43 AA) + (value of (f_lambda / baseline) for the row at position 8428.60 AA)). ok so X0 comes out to -0.746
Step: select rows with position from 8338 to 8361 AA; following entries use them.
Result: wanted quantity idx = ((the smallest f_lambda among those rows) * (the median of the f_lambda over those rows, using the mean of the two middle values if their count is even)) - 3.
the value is 142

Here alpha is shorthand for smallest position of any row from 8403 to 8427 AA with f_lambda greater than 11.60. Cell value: 8405.34 AA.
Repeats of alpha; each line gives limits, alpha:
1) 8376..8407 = 8378.29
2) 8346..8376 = 8347.48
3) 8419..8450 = 8420.84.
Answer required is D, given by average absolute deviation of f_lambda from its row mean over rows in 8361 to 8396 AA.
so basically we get 0.18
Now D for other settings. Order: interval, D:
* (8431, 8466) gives 0.24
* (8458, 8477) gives 0.24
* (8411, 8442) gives 0.30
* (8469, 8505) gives 0.33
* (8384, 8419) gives 0.13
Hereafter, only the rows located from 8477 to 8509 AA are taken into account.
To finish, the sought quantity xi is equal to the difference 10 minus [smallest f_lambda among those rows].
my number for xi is -0.3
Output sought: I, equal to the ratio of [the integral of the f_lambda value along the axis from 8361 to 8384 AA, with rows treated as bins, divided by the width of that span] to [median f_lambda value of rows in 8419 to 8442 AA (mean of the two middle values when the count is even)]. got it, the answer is 1.03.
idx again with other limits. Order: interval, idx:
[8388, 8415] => 137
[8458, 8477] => 126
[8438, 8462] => 126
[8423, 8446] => 122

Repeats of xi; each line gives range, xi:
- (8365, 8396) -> -1.6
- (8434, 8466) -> -0.8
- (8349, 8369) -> -2.0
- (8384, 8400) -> -1.6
